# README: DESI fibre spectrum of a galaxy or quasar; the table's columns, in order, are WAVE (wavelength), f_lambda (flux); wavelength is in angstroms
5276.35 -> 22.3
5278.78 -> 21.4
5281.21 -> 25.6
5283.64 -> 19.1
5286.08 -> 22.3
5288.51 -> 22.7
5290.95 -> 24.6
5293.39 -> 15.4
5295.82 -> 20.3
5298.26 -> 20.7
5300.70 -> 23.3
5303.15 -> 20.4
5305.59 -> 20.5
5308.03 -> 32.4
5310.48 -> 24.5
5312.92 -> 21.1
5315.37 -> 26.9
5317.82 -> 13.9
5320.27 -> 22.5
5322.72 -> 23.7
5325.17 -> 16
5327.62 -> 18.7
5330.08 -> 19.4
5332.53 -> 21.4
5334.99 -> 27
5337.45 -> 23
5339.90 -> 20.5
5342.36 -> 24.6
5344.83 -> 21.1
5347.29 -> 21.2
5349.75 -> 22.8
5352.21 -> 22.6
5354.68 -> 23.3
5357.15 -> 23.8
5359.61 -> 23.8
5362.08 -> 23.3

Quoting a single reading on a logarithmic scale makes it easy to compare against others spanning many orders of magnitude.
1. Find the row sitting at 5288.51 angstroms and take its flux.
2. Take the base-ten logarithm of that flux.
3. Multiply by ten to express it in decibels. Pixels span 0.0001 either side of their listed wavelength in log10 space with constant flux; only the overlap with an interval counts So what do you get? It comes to 13.6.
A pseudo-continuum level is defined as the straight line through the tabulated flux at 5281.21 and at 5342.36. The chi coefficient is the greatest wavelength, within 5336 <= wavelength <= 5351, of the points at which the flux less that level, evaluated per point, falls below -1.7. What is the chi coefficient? 5347.29 angstroms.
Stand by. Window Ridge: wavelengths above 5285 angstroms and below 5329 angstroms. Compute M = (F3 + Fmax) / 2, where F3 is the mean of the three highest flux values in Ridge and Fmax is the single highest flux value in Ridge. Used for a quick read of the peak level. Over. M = 30.2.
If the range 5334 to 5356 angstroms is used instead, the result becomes 26.0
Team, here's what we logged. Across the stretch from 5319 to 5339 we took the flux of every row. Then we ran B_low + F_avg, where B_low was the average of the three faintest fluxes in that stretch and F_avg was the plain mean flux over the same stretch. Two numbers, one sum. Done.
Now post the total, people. 39.5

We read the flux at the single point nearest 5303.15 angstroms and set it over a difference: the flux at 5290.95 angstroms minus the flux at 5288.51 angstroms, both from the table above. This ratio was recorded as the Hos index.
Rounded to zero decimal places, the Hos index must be 11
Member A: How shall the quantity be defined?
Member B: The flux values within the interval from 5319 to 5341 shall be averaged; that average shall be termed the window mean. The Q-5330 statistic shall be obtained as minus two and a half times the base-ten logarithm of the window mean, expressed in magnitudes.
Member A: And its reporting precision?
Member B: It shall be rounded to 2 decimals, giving -3.32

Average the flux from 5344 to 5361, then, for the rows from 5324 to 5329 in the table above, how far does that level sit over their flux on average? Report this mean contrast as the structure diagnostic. 5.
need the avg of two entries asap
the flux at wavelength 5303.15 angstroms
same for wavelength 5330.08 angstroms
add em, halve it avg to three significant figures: 19.9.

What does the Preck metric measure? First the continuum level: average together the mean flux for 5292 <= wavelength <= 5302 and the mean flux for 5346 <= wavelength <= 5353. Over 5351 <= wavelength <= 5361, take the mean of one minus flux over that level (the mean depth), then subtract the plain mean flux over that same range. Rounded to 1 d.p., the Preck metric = -23.5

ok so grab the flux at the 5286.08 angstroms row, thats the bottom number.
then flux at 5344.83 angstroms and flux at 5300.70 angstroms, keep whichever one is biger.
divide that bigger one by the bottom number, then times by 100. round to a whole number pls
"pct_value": 104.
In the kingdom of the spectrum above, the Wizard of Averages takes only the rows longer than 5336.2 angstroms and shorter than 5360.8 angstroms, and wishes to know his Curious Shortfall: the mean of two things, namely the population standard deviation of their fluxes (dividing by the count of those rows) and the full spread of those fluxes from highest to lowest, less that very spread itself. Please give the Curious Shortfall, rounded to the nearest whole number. -1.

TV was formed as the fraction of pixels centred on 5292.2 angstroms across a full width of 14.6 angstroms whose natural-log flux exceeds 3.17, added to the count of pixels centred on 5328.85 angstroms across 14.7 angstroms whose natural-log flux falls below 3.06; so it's 3.17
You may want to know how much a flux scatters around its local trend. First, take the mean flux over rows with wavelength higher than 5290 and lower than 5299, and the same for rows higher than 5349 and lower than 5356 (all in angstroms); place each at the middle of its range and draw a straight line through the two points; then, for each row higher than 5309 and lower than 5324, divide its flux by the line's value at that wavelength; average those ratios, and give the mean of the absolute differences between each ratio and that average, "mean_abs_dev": 0.14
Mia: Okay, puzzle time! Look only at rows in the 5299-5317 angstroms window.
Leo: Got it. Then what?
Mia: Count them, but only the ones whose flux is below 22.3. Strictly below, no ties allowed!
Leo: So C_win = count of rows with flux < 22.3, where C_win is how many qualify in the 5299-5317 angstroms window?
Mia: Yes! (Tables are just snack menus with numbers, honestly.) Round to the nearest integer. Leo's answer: 3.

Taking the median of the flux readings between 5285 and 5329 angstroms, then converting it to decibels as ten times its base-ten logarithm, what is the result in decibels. 13.4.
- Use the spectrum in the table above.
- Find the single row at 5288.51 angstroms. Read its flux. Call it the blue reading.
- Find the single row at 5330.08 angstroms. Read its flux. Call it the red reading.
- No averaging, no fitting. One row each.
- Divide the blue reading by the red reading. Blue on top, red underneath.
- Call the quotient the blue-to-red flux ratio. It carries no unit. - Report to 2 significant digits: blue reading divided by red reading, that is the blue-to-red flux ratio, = 1.2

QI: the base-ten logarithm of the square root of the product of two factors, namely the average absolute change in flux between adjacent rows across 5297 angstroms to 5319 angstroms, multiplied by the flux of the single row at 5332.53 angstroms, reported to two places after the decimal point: 1.05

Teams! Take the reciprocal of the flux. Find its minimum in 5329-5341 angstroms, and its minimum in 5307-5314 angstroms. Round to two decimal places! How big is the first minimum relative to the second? 1.20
